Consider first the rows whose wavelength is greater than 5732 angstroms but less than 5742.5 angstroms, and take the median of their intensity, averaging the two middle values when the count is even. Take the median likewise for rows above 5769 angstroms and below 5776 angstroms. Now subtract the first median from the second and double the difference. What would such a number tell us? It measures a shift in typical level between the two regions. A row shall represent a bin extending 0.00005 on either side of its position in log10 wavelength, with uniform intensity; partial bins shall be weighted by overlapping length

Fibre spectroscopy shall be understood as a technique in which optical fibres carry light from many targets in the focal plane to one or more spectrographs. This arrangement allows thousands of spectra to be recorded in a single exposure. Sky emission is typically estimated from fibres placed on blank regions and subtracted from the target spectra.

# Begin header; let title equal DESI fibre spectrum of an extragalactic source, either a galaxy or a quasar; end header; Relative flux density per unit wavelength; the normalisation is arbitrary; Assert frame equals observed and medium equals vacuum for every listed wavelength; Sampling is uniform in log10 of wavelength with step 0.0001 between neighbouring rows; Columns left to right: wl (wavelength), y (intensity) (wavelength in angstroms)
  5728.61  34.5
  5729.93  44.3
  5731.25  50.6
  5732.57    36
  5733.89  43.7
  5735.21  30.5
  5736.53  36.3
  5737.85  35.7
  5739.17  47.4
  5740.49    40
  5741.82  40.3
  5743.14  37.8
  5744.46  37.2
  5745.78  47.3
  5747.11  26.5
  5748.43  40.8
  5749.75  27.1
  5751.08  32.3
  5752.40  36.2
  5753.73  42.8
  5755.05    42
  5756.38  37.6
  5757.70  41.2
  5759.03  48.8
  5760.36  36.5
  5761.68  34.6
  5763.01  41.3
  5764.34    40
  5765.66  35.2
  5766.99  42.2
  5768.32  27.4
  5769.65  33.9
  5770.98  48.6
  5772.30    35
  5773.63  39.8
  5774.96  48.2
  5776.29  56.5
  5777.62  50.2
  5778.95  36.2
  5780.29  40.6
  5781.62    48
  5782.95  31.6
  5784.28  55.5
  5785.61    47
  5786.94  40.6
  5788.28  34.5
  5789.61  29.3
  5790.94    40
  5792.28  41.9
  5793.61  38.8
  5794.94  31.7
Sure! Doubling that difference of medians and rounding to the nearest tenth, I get 3.3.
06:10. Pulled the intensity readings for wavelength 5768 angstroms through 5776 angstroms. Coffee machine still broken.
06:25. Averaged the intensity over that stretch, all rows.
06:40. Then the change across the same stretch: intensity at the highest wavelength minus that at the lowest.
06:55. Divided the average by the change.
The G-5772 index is 2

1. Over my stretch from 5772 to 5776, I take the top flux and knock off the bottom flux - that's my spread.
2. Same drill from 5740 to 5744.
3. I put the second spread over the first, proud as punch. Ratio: 0.2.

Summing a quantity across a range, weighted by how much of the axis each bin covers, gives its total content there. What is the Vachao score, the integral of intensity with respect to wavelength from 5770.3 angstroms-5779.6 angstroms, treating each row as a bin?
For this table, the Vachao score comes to 418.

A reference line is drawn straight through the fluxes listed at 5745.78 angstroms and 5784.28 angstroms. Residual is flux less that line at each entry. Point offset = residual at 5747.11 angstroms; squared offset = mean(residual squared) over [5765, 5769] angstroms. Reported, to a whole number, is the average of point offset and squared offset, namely 151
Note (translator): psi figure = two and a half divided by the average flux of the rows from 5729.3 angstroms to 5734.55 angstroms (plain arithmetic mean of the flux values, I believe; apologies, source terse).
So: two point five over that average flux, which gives 0.057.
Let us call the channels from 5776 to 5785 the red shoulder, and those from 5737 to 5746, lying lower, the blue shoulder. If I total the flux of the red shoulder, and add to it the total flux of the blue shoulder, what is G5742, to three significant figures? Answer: 604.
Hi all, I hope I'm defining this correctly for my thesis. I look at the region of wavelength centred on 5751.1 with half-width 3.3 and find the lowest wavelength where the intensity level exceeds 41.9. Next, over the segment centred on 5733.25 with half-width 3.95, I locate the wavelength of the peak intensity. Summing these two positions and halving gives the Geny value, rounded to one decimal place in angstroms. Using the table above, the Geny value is 5742.5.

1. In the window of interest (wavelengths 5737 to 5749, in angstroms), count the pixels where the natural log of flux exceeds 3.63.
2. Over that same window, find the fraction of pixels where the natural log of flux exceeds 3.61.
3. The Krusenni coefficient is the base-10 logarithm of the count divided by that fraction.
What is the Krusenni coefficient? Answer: 0.89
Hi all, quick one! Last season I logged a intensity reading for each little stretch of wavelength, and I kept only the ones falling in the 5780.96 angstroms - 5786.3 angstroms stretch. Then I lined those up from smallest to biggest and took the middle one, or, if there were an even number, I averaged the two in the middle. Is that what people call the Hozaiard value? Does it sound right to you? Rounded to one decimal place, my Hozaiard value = 47.5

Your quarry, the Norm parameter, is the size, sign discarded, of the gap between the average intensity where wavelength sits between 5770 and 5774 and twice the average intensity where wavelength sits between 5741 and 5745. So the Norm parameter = 36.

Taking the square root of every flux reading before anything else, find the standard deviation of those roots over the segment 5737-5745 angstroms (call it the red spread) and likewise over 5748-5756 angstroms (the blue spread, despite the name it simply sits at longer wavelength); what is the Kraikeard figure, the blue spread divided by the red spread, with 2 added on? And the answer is 3.64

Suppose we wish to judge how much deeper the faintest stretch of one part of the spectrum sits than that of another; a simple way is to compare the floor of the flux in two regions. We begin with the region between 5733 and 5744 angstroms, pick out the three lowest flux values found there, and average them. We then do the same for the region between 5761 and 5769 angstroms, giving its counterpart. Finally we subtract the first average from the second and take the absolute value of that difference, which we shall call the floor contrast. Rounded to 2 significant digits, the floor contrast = 1.8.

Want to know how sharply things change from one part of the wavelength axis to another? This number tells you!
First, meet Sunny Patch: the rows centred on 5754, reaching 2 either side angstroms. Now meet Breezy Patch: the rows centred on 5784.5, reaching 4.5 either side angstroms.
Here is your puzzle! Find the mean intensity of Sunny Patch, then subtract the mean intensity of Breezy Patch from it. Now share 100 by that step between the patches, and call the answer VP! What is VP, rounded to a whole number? -45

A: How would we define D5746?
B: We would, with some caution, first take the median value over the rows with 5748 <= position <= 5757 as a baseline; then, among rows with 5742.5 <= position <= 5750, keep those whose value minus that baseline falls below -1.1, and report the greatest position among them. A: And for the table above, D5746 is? 5749.75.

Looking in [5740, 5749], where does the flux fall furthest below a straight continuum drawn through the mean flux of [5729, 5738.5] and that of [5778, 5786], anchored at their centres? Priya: 5747.11 angstroms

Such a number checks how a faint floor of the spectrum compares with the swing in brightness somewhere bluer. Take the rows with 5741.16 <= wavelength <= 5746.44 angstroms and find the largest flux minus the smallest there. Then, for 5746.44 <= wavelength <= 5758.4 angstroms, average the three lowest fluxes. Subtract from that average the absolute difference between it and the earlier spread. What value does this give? 10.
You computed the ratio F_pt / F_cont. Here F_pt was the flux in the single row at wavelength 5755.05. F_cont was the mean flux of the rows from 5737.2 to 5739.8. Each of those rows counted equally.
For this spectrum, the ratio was 1.0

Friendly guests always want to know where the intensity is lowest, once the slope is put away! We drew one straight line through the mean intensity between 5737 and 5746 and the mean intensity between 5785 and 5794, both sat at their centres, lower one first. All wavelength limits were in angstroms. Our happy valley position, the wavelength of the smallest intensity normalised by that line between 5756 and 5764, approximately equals 5761.68 angstroms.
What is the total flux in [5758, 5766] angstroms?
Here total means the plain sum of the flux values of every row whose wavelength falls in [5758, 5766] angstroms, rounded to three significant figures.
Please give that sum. 236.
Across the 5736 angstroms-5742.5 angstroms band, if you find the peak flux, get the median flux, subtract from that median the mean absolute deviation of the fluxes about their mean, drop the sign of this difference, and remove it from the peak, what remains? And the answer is 10.6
